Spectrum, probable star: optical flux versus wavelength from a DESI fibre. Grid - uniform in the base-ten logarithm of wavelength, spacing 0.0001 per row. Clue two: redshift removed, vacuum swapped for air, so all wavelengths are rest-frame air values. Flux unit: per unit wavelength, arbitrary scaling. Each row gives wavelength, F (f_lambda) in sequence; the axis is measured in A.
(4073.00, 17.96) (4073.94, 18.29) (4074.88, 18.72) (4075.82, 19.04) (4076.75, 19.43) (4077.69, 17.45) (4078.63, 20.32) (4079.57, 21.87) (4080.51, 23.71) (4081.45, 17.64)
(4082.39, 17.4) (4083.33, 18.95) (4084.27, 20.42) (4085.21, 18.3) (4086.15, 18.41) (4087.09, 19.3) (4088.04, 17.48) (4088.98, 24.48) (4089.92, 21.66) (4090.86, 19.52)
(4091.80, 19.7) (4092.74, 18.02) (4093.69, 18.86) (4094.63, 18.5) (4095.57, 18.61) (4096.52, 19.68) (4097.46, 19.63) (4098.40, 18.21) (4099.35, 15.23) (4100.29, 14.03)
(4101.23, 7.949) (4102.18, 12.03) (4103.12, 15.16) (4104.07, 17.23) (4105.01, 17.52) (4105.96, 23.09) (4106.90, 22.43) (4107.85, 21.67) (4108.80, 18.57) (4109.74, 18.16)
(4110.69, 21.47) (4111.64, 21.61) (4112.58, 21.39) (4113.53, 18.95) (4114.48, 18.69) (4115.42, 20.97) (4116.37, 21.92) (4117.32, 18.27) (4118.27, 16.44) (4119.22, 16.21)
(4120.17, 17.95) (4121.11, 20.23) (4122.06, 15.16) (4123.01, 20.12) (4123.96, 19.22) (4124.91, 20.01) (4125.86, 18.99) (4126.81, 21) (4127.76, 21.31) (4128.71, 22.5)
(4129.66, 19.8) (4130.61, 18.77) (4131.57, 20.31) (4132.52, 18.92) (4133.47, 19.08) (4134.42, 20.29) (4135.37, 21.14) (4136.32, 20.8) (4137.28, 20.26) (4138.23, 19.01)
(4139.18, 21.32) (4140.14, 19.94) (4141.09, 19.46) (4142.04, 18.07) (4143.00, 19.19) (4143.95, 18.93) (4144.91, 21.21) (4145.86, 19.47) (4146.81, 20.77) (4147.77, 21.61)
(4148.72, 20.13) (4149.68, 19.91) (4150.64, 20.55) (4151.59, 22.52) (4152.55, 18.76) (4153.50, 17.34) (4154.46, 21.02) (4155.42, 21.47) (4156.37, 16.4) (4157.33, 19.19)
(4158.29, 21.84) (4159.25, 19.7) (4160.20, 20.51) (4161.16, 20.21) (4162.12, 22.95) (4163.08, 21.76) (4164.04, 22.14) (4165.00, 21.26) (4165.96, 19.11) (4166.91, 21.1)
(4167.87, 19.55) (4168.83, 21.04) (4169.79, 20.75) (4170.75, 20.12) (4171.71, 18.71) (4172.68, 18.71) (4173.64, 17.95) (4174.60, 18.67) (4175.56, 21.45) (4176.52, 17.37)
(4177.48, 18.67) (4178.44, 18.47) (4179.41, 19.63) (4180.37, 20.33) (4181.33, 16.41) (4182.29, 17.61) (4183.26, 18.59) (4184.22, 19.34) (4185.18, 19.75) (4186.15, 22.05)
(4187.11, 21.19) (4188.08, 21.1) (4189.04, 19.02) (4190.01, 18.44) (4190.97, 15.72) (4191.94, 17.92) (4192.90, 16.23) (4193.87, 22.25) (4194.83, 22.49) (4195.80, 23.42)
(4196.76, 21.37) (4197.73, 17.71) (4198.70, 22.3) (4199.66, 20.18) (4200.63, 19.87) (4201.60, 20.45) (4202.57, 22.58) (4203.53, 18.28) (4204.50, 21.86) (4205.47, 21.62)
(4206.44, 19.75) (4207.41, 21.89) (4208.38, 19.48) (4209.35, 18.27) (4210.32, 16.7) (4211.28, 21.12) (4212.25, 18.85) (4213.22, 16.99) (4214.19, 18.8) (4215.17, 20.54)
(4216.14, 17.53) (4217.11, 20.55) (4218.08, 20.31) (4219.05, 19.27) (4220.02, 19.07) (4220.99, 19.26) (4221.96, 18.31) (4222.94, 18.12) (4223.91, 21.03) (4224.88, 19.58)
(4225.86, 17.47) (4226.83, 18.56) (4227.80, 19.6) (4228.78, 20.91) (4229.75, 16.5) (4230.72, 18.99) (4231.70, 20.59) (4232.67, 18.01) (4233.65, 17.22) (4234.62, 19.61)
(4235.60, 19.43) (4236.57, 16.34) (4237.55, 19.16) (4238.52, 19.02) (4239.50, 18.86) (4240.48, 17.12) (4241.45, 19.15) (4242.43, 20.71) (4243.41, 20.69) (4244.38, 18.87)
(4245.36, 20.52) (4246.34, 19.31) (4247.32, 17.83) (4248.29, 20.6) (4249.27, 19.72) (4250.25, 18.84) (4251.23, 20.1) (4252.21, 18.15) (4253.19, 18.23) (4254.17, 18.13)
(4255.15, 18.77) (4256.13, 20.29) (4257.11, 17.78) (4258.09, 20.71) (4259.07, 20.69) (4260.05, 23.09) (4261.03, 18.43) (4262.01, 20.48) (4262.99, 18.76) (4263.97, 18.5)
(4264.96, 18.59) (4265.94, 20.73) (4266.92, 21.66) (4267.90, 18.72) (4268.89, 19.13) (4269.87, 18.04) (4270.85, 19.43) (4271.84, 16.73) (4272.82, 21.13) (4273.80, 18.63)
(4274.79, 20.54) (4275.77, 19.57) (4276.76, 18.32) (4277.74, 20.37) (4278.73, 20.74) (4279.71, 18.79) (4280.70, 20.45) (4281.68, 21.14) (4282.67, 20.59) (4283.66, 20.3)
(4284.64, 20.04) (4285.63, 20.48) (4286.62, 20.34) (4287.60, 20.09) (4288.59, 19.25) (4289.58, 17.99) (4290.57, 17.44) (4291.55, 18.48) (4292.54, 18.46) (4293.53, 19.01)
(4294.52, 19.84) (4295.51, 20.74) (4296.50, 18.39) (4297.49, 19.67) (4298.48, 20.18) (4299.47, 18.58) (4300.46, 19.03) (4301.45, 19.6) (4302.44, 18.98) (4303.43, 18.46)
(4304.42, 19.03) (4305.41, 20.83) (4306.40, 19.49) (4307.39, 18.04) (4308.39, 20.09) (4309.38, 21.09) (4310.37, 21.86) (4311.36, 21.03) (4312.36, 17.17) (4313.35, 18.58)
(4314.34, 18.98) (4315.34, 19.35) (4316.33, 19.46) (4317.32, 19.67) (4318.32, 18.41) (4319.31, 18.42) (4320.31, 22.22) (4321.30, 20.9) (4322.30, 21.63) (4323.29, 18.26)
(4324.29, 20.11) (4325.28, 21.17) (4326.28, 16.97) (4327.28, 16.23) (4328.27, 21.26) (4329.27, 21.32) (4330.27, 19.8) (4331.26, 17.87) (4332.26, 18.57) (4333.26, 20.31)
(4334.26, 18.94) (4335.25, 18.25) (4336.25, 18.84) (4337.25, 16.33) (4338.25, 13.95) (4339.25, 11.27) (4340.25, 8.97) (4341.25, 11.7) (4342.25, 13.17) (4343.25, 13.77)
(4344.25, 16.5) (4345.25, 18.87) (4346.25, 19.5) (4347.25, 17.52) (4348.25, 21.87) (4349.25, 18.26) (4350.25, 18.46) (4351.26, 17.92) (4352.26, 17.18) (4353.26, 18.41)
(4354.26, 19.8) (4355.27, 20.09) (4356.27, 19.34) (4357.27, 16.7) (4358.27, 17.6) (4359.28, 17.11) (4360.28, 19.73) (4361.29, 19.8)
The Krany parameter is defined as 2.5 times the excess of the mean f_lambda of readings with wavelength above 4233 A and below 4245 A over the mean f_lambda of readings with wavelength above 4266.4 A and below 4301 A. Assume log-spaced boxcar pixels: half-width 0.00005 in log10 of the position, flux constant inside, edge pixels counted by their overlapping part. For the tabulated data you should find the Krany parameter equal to -1.6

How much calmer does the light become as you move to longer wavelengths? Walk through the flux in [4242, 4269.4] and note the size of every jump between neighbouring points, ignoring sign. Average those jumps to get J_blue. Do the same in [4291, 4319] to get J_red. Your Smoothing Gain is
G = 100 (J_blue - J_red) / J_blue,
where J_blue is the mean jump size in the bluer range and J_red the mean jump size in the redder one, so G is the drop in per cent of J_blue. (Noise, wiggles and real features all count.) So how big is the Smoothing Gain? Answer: 30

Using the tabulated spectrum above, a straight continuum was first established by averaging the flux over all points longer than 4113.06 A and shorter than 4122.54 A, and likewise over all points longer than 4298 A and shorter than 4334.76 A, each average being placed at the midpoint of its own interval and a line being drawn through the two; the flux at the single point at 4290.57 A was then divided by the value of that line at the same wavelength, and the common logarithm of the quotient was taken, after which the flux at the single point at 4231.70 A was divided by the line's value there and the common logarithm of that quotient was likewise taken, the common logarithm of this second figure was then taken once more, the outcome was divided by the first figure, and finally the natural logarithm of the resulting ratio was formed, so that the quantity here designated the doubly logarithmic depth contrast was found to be 3.5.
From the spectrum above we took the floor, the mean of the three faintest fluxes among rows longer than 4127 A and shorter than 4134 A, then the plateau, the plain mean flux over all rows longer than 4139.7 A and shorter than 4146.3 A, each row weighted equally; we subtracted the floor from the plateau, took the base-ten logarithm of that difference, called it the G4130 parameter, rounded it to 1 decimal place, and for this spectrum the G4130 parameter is -0.3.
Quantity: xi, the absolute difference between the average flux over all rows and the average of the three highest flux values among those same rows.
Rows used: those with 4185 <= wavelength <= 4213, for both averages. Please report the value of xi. 2.8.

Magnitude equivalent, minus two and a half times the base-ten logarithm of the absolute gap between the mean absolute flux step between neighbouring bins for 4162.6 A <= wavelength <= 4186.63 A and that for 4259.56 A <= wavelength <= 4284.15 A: 1.3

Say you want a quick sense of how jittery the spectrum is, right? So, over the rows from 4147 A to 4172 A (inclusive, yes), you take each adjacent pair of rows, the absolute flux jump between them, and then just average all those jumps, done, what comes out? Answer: 1.68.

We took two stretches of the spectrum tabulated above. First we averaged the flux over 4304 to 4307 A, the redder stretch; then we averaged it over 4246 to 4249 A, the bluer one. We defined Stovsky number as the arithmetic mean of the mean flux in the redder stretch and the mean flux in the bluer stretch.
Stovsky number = 19.5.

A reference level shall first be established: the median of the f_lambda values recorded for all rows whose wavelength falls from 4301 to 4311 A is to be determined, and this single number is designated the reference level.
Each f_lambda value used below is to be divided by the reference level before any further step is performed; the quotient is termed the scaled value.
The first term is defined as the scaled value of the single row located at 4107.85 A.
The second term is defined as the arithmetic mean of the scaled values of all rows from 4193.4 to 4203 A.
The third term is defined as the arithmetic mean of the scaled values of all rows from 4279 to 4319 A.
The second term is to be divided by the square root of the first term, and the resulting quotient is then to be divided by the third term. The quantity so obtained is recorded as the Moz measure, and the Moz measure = 1.036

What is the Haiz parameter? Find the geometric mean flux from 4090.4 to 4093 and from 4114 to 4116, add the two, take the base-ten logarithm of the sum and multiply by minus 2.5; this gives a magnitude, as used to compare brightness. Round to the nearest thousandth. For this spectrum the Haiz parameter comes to -3.974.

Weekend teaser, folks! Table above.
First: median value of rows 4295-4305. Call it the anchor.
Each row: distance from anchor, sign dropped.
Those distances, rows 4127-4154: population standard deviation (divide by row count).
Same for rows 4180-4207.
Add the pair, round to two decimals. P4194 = 2.15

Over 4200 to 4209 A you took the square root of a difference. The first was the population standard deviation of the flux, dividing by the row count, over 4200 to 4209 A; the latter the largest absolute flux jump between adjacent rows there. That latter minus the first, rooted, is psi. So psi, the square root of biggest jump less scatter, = 1.72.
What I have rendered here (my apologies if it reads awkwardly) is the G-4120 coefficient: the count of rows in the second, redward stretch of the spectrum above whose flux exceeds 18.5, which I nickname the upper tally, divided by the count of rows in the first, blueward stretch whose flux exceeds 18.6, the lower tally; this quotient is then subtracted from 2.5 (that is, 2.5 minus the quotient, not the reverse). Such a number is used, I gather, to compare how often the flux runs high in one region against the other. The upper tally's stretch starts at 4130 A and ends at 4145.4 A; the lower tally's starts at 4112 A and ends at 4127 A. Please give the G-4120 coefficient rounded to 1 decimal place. 1.1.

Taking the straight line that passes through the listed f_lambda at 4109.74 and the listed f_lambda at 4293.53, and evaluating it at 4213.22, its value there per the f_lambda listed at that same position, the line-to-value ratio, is 1.10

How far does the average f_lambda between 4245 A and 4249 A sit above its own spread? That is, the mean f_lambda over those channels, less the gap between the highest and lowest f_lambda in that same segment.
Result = 16.8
